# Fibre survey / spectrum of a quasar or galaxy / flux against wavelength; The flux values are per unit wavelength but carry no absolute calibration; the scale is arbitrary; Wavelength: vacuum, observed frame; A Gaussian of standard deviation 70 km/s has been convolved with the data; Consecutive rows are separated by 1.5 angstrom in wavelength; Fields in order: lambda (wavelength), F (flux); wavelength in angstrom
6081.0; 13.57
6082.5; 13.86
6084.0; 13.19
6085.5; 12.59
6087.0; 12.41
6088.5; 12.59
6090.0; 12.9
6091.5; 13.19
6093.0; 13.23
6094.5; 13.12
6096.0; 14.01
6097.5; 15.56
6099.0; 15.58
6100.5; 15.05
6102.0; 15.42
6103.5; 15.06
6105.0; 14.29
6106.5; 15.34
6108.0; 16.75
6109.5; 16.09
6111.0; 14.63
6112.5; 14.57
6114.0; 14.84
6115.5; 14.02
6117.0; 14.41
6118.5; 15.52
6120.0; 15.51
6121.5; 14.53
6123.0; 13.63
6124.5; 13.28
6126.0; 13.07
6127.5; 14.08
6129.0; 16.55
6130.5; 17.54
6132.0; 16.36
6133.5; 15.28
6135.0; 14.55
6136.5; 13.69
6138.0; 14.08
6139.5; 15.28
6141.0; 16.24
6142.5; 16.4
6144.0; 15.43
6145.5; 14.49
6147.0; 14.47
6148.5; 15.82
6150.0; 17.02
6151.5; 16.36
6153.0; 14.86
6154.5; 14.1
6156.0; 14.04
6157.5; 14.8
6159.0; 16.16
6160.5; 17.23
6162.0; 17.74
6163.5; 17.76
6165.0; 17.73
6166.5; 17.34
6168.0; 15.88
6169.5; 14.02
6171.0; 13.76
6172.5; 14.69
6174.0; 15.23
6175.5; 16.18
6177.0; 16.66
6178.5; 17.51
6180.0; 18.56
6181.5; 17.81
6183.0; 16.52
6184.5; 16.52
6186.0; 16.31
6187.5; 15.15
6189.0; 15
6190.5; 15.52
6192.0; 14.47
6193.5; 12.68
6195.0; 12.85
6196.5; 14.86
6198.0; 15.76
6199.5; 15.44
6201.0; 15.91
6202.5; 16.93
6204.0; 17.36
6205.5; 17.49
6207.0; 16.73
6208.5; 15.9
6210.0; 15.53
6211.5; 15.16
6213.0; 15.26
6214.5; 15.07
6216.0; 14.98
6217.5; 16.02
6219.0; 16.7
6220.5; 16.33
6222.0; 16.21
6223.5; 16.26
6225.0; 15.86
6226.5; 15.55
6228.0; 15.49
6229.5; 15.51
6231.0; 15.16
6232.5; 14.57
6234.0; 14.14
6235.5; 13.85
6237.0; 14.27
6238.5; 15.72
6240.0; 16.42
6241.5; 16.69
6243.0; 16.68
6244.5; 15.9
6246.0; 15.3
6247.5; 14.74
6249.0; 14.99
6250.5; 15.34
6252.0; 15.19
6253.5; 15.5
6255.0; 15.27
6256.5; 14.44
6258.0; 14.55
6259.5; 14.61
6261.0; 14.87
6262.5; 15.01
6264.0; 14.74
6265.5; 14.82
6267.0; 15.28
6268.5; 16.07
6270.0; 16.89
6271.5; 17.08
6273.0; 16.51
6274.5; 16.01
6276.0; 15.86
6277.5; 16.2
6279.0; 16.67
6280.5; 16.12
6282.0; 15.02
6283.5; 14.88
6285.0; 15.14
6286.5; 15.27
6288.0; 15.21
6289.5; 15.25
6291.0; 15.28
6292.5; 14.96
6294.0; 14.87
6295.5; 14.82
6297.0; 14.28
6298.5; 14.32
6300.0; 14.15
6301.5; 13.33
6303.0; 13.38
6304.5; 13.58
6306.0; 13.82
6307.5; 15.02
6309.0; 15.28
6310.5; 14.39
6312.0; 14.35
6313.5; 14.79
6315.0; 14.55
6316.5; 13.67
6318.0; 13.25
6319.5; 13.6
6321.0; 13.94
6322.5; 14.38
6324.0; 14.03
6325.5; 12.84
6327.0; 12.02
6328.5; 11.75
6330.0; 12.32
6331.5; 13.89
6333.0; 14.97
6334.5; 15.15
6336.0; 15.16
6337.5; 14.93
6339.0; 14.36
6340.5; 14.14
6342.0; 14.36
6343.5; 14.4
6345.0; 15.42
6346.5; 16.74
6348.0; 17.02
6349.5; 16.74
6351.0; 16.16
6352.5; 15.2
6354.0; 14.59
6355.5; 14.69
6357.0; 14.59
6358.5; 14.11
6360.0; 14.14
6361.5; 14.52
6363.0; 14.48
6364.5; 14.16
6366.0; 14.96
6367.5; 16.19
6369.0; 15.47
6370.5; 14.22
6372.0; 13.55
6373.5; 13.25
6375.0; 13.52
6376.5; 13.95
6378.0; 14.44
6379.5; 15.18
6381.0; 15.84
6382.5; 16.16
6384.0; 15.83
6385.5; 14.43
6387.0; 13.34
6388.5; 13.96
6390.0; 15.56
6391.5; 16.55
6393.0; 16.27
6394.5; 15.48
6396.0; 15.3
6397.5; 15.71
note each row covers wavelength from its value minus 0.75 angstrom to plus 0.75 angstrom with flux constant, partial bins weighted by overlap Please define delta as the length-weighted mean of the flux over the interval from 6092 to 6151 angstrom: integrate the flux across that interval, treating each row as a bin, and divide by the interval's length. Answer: 15.0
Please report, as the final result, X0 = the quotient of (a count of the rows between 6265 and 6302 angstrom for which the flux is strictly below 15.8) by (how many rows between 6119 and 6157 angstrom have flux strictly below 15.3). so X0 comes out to 1.1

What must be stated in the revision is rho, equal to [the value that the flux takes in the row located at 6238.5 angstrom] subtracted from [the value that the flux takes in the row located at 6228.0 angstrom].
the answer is -0.2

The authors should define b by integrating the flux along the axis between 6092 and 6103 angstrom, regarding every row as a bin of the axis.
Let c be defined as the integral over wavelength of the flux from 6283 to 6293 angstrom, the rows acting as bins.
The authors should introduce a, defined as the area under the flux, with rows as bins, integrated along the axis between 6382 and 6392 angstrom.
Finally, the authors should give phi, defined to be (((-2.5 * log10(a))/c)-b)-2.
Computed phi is -162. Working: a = 151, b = 160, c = 152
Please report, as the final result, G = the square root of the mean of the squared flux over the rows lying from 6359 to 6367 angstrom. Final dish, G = 14.5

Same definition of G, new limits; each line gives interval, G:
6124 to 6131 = 15.0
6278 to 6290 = 15.5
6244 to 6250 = 15.2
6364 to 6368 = 15.1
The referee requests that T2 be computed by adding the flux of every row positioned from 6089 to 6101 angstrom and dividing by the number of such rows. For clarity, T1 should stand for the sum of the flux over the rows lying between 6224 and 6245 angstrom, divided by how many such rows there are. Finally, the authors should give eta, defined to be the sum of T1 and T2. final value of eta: 29.5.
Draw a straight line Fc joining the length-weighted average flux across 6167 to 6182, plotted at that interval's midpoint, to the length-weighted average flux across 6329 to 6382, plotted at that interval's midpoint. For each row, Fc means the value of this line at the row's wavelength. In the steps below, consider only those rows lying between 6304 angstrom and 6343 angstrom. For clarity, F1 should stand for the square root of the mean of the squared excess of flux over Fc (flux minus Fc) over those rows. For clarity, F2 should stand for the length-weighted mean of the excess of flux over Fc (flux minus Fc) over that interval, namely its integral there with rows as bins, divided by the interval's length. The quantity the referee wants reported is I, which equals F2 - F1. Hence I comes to -2.3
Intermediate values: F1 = 1.3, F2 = -1.0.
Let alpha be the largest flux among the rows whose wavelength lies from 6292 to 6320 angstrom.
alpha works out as 15.28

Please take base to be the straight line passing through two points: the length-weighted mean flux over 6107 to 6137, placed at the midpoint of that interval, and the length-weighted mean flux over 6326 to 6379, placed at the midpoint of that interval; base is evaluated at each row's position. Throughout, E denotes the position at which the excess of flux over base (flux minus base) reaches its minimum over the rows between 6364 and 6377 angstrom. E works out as 6373.5 angstrom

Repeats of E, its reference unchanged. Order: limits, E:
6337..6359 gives 6340.5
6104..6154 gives 6126.0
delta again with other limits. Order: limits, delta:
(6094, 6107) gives 14.8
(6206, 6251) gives 15.6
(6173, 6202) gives 15.7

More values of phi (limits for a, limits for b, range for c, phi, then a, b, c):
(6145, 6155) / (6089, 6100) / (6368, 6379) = -155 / 154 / 153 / 155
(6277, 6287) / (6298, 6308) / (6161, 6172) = -141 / 156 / 139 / 179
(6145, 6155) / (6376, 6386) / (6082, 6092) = -154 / 154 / 152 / 129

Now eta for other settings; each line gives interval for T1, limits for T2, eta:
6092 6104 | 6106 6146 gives 29.7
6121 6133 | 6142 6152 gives 30.6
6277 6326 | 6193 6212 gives 30.1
